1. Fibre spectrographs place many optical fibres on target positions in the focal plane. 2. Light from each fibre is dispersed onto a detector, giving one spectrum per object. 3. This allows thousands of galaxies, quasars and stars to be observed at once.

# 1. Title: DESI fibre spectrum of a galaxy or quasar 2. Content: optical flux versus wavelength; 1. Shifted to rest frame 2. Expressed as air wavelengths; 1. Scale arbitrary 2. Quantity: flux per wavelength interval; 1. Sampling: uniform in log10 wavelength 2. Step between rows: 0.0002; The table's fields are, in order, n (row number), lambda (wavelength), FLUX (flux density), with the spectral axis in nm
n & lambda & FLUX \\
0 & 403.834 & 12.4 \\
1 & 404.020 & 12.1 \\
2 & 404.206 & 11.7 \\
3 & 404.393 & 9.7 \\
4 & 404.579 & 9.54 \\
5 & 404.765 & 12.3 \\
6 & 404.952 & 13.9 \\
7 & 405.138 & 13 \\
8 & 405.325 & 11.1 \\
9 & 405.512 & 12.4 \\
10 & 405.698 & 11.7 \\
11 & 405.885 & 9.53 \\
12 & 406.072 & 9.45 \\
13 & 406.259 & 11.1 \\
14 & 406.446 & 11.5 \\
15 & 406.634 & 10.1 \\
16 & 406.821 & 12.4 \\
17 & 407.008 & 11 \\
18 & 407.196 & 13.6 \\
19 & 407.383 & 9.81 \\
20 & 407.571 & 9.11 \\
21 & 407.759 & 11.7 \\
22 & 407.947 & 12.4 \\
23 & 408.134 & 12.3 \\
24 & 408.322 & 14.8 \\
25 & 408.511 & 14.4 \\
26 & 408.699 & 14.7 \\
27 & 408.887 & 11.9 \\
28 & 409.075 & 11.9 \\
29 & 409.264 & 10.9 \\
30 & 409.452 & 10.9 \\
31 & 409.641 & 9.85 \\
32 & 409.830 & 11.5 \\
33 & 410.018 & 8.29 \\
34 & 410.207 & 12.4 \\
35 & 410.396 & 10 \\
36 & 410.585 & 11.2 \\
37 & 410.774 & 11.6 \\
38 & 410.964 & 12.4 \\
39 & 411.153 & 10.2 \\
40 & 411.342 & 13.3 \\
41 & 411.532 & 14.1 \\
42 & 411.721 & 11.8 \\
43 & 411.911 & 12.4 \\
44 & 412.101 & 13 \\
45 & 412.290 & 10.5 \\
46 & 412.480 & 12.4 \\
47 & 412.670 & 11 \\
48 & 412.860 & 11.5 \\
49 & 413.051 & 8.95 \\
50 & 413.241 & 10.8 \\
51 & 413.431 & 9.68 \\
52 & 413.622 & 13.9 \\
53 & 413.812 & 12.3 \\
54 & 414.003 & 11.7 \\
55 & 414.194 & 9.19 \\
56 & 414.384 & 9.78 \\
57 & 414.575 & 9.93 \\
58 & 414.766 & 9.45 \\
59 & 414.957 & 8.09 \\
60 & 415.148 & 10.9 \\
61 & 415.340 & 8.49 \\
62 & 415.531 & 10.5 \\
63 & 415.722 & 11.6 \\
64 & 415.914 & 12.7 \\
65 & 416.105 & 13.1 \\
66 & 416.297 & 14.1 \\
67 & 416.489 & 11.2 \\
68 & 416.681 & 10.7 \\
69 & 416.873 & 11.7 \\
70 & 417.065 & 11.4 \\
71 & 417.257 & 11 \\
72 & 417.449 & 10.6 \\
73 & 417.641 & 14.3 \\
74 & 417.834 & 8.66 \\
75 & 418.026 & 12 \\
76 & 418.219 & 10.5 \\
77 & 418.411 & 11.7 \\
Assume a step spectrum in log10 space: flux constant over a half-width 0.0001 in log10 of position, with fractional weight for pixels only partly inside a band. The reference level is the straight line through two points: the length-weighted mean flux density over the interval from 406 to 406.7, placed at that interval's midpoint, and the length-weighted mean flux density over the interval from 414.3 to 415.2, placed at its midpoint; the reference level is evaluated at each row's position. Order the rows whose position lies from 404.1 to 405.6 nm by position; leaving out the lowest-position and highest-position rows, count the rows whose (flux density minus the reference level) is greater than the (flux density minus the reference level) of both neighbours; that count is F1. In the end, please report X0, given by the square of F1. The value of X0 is 1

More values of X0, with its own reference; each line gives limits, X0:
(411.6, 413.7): 16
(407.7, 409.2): 9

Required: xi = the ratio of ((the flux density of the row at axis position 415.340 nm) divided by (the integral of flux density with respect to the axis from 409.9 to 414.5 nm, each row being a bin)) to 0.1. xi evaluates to 1.63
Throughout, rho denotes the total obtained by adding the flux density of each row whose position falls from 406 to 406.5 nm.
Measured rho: 32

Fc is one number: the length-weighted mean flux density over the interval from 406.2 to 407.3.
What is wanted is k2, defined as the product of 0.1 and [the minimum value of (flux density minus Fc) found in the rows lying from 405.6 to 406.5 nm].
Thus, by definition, -0.22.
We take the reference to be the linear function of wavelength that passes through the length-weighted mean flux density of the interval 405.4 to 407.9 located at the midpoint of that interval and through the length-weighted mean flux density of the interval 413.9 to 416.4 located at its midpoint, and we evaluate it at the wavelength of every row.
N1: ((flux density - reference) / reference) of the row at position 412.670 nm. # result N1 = 0.02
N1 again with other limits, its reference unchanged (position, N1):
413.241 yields 0.00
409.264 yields -0.01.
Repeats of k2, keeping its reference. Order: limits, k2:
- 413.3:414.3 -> -0.24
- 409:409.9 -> -0.18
